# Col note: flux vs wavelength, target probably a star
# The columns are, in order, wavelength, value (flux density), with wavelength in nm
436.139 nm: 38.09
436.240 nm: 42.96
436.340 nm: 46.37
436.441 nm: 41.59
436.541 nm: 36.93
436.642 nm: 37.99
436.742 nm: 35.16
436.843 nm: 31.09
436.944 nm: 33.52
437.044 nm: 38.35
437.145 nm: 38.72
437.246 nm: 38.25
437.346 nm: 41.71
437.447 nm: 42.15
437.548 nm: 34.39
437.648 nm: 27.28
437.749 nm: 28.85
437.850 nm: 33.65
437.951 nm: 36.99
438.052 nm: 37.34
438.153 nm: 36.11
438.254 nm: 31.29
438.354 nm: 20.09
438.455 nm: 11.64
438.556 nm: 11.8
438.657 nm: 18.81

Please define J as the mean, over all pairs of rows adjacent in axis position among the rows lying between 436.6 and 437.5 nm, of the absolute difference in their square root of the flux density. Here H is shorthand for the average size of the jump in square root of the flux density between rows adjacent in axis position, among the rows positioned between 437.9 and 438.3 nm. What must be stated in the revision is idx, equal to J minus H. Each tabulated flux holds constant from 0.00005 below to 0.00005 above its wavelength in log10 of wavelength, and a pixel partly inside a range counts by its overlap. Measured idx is 0.02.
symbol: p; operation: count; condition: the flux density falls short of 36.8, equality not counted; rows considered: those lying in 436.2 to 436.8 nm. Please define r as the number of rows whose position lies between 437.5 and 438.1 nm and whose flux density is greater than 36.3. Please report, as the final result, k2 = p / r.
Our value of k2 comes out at 0.5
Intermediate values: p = 1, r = 2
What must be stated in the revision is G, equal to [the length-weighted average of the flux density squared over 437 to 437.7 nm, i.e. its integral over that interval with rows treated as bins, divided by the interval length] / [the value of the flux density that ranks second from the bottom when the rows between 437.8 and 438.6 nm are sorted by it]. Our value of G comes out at 119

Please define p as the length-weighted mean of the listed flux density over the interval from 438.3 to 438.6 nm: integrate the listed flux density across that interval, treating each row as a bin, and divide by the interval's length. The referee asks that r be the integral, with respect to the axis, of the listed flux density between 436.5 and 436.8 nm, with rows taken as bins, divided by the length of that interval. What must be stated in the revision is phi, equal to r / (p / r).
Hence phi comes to 90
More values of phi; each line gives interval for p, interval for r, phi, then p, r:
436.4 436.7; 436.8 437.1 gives 31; 39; 34.5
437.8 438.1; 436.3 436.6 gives 47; 36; 41.3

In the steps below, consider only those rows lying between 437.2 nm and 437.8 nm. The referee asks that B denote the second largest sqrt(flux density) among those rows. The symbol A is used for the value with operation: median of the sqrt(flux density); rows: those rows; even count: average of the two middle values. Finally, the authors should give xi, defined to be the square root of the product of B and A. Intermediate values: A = 6.02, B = 6.46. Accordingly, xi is 6.24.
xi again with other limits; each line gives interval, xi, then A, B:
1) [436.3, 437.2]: 6.30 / 6.16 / 6.45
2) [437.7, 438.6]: 5.83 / 5.59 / 6.08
